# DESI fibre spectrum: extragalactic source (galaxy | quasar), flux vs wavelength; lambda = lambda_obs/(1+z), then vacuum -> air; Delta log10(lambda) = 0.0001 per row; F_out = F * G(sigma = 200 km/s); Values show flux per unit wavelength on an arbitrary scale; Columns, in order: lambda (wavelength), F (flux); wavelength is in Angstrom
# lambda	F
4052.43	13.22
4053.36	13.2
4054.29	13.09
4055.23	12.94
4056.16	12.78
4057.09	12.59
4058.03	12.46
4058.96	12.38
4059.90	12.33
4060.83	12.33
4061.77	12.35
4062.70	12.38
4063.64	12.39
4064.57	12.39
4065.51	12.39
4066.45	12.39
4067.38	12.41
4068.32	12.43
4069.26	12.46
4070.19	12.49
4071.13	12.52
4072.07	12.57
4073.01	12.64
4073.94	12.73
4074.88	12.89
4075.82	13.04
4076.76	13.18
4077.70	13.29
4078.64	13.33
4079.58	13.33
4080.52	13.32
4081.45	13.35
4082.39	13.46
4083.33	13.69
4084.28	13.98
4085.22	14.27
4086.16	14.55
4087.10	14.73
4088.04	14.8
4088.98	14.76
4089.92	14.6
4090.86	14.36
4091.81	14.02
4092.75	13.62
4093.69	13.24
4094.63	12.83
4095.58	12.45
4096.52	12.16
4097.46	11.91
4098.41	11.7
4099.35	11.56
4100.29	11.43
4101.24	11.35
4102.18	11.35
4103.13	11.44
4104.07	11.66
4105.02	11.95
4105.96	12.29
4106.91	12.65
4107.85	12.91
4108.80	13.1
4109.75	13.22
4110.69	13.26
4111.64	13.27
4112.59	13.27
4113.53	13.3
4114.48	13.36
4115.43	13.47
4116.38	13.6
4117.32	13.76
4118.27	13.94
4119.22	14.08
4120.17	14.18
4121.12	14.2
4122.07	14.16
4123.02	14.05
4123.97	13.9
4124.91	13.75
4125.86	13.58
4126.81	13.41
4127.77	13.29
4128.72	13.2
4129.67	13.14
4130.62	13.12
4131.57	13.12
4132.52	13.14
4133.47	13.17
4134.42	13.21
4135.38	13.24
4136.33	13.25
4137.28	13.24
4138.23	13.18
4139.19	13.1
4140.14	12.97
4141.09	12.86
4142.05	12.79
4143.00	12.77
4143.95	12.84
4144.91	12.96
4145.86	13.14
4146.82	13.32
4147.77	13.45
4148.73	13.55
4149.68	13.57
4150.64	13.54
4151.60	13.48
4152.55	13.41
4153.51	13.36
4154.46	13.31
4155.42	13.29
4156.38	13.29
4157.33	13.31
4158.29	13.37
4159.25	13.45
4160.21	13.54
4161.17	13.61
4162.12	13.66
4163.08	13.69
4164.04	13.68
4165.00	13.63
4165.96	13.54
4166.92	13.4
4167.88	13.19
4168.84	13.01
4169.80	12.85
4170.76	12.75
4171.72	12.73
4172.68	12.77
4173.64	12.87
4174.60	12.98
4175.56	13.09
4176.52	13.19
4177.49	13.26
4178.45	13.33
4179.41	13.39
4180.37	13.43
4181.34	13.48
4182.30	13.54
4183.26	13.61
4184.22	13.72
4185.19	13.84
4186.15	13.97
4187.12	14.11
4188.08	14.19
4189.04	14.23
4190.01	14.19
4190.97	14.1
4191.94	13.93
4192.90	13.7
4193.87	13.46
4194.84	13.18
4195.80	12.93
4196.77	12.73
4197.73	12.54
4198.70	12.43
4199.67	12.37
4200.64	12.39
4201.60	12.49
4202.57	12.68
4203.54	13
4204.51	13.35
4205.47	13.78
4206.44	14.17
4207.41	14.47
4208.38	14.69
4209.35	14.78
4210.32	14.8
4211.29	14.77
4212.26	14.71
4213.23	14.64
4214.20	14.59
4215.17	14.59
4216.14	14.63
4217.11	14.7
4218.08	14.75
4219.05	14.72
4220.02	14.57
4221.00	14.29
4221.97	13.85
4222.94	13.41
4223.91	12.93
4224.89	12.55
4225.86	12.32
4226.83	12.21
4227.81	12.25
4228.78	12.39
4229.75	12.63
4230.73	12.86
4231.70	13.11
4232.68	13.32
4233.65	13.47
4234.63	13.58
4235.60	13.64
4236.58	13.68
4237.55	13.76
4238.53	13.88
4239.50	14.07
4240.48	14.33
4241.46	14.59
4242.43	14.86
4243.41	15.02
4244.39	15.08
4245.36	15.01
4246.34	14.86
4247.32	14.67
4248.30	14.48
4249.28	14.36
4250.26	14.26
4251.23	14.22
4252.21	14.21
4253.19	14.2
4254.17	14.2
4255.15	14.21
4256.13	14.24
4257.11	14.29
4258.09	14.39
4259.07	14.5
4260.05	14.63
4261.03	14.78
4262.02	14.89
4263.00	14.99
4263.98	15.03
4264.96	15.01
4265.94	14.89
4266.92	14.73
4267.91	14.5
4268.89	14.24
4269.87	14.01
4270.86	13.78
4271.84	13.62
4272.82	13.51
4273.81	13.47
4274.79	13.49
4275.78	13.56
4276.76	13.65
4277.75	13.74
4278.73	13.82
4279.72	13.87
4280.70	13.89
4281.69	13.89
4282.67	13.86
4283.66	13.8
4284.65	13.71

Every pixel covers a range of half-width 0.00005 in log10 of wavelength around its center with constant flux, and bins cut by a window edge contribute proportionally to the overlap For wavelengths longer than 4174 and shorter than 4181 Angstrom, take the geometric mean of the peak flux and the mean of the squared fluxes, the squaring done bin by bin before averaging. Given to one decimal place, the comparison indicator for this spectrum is 48.5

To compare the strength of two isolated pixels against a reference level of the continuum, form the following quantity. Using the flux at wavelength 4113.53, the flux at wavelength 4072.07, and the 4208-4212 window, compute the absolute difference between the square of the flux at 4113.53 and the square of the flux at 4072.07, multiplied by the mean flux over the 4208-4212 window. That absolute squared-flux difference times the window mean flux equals 279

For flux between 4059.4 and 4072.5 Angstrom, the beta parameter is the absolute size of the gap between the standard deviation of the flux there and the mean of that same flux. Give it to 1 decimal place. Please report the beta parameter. 12.3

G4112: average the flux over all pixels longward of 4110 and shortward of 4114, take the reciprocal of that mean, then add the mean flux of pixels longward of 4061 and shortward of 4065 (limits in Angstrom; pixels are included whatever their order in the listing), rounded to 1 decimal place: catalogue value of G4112 12.5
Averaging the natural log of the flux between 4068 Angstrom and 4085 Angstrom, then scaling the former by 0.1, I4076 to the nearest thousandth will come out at 0.257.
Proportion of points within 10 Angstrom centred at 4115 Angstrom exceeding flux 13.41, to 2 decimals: 0.50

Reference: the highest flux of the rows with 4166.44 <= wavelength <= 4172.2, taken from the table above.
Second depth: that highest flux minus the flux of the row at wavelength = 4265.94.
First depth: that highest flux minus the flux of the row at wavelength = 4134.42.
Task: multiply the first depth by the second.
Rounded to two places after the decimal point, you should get -0.28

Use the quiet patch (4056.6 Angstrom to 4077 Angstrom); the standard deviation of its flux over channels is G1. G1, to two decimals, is 0.23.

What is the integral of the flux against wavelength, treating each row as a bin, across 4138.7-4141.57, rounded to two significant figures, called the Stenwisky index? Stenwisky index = 37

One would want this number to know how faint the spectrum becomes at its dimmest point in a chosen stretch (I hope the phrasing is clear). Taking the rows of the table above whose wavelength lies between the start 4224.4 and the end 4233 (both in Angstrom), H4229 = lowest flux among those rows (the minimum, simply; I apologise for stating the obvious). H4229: 12.21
